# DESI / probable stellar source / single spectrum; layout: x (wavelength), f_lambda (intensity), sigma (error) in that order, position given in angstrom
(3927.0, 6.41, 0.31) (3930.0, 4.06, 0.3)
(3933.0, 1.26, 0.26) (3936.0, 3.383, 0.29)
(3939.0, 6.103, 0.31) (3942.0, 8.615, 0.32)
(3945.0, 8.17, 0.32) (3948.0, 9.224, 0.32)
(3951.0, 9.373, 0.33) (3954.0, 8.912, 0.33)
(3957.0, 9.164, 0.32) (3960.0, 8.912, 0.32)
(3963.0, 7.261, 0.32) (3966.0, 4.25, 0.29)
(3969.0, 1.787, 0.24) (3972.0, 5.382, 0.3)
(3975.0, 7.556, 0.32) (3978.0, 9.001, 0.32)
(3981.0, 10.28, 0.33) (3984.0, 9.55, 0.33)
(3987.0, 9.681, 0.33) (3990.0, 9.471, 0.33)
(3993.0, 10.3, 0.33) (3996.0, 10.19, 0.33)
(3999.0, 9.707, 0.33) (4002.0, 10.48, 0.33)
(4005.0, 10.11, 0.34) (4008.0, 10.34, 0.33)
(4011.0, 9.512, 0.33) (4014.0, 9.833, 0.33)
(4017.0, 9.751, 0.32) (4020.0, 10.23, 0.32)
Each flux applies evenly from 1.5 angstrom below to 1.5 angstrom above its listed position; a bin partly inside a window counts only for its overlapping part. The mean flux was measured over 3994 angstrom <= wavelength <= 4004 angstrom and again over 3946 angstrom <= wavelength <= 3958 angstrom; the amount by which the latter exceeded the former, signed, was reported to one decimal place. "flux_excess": -1.0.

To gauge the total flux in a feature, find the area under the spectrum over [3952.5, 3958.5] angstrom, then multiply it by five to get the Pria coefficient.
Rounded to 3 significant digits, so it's 271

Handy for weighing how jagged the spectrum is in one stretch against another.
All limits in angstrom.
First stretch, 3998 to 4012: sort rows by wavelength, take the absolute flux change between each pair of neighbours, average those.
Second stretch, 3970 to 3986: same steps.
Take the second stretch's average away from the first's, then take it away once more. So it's -2.3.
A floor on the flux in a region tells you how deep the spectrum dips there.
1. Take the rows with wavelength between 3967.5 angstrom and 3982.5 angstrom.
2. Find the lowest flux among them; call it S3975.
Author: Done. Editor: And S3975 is 1.787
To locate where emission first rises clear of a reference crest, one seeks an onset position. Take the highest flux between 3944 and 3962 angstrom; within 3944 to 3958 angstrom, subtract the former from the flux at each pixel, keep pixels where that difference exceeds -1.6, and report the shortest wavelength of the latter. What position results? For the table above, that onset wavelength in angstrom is 3945.0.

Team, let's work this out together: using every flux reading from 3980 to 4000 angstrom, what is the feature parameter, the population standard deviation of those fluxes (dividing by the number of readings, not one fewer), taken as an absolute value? 0.33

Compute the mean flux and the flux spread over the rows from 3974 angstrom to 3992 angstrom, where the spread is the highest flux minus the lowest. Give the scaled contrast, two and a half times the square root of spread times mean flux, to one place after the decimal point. 12.6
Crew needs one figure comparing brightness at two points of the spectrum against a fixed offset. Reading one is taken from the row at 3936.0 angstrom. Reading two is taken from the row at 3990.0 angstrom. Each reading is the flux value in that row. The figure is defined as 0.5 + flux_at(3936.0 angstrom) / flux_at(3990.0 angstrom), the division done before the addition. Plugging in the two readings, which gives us 0.86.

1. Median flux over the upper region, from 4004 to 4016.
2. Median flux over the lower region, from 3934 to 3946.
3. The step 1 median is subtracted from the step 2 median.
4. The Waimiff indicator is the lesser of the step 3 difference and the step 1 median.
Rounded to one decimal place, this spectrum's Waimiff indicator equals -2.8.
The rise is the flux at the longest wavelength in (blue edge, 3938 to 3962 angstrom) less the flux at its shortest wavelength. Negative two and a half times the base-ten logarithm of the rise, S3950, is -1.1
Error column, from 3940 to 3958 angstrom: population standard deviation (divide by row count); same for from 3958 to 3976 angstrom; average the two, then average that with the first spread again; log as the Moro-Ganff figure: 0.011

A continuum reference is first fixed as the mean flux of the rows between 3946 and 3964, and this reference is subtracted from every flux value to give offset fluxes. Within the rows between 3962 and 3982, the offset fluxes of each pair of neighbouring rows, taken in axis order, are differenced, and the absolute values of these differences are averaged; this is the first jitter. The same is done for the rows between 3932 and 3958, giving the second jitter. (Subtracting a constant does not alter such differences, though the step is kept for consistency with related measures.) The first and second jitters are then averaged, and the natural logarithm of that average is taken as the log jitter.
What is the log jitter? 0.6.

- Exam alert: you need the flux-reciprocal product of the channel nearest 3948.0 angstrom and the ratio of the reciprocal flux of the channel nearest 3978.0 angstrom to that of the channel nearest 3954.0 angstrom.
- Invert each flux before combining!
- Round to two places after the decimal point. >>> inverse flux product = 0.11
